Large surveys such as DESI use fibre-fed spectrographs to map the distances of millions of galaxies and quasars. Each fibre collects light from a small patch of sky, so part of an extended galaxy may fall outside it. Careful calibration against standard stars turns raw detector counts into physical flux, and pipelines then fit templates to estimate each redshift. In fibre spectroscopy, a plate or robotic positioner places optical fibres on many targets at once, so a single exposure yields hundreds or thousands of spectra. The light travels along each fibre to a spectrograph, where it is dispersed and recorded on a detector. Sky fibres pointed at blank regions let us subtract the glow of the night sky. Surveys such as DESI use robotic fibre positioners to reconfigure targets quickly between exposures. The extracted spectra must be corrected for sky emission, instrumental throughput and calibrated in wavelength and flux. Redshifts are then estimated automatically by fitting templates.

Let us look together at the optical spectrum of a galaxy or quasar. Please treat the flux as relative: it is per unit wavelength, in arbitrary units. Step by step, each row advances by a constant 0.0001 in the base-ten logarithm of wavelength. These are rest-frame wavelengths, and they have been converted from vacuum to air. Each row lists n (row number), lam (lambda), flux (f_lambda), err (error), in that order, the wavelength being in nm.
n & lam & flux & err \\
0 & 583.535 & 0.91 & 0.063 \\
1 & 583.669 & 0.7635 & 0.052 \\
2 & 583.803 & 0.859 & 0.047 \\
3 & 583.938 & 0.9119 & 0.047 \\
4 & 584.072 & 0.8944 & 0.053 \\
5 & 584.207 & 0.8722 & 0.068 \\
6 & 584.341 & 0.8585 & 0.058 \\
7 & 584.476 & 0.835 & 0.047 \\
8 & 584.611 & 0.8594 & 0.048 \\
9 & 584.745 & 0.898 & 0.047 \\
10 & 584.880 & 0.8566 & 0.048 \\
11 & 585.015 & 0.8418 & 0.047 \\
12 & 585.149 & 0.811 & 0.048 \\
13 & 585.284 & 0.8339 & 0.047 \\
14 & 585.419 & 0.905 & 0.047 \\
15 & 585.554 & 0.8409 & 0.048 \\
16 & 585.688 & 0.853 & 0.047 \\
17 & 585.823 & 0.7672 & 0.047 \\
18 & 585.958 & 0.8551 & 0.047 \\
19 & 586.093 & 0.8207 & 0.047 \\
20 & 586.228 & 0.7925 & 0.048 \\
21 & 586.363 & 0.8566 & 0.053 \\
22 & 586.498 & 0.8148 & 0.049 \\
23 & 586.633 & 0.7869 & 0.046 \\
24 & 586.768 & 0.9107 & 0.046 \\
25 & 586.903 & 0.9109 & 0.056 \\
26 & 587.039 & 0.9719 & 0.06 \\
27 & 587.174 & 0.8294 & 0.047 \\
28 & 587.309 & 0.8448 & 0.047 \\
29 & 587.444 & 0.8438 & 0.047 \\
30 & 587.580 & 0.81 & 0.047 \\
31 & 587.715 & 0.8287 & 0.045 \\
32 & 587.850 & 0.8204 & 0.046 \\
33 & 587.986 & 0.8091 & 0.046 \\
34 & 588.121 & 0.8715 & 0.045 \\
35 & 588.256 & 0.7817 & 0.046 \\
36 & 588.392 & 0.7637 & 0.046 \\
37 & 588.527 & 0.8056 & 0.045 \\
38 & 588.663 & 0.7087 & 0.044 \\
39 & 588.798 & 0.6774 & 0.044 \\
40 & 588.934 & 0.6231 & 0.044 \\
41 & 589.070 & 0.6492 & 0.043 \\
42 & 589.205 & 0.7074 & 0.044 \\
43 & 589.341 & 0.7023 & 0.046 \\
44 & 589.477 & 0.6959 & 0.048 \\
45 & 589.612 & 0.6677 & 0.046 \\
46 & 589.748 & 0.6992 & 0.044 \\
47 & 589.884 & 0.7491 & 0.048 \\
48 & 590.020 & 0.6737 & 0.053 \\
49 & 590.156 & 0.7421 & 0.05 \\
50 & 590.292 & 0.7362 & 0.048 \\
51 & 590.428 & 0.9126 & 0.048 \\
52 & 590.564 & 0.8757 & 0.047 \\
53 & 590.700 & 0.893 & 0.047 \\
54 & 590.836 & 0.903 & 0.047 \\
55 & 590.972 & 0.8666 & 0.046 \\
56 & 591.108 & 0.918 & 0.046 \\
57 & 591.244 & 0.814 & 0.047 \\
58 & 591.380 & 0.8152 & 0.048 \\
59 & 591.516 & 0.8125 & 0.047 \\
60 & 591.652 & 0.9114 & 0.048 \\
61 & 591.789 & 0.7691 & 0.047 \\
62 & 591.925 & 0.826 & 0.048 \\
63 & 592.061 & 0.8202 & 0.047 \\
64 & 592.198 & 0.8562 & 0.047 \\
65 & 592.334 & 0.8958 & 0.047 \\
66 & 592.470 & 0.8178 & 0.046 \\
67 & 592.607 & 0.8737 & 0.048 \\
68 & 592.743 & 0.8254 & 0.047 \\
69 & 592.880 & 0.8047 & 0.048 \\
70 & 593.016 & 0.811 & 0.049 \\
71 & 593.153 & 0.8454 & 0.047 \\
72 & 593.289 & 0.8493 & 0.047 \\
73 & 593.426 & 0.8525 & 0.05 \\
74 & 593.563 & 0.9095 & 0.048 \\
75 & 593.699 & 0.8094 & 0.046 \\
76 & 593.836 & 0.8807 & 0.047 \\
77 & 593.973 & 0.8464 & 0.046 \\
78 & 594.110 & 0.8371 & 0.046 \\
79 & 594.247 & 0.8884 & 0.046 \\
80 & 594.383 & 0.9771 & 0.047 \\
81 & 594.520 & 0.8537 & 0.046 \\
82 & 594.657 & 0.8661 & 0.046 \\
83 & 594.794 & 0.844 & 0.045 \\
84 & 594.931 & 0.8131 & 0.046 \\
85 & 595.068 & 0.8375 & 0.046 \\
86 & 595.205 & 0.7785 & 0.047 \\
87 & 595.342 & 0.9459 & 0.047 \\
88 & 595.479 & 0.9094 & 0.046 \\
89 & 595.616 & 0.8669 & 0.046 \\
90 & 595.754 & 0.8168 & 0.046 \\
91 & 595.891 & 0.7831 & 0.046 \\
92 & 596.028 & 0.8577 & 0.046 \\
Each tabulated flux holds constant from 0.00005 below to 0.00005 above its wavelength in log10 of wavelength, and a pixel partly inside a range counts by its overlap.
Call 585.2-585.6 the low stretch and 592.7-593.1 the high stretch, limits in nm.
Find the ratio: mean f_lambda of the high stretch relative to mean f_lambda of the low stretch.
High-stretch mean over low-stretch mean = 0.95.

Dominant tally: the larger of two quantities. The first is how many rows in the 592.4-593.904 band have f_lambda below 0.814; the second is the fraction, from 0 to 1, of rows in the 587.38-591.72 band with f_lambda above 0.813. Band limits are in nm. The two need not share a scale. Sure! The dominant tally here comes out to 3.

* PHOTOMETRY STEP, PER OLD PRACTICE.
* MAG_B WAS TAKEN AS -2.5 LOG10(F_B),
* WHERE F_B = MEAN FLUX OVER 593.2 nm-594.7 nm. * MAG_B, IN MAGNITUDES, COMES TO 0.151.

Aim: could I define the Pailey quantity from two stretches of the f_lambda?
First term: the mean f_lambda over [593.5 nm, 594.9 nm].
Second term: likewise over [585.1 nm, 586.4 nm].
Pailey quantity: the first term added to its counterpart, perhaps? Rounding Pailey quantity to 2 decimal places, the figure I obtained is 1.70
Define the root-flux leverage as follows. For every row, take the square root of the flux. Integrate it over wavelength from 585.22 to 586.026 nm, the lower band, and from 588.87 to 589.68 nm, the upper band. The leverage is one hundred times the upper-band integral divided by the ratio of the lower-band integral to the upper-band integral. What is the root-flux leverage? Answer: 60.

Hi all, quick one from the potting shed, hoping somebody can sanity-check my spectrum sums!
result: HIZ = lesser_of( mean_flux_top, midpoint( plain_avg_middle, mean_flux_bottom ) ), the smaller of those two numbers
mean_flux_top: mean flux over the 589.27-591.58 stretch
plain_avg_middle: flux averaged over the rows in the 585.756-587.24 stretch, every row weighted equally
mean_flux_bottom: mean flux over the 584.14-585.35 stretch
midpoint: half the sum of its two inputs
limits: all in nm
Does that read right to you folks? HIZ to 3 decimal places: 0.793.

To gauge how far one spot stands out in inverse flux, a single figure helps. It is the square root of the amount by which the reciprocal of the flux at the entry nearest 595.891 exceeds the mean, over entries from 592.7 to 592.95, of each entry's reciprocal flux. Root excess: 0.22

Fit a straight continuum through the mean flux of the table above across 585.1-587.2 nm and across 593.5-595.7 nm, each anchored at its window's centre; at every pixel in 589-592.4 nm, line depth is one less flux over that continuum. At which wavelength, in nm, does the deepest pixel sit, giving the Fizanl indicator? 589.070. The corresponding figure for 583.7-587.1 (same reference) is 585.823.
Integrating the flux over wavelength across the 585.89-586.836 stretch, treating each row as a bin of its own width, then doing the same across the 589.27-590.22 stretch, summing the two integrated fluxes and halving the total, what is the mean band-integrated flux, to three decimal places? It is 0.729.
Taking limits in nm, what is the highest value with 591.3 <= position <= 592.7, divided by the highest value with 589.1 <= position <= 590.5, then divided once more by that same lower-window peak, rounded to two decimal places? 1.09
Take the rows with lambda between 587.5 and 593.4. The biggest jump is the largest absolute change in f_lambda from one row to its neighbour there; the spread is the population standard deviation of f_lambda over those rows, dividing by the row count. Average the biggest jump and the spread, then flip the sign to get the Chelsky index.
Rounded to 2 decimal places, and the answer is -0.13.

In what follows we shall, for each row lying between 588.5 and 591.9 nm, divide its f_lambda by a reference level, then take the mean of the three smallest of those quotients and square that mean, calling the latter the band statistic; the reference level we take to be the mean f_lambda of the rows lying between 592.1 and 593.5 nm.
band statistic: 0.59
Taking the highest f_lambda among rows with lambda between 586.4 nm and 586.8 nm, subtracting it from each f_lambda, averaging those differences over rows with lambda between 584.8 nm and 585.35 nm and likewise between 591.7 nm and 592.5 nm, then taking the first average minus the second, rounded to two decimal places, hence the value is 0.00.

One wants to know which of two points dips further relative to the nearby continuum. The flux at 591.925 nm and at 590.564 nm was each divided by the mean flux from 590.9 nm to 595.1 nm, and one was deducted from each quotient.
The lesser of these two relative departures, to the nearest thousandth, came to -0.028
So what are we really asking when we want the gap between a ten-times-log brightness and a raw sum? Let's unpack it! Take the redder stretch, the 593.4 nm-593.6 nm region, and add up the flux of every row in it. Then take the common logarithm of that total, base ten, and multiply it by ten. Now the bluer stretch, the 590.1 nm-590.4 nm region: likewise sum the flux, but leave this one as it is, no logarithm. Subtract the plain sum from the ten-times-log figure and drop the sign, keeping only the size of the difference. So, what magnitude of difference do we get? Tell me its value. 1.0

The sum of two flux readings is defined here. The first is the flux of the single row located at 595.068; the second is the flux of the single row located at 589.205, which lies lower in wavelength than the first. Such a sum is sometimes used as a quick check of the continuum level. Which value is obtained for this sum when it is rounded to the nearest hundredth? 1.54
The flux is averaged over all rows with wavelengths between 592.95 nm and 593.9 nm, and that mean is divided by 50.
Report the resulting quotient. 0.0170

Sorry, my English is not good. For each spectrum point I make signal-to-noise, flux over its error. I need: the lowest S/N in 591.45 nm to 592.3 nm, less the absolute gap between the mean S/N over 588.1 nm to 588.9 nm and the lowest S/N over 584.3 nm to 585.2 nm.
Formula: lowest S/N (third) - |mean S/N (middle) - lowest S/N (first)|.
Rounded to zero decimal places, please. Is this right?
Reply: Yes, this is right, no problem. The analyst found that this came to 14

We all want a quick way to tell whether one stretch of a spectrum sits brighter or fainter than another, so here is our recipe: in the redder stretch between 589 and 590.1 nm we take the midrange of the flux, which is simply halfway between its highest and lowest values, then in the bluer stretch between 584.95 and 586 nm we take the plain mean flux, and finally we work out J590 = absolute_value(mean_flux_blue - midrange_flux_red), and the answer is 0.14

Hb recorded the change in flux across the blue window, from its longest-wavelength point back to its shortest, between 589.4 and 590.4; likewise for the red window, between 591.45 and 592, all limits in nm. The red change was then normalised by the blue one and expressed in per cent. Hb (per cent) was 33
